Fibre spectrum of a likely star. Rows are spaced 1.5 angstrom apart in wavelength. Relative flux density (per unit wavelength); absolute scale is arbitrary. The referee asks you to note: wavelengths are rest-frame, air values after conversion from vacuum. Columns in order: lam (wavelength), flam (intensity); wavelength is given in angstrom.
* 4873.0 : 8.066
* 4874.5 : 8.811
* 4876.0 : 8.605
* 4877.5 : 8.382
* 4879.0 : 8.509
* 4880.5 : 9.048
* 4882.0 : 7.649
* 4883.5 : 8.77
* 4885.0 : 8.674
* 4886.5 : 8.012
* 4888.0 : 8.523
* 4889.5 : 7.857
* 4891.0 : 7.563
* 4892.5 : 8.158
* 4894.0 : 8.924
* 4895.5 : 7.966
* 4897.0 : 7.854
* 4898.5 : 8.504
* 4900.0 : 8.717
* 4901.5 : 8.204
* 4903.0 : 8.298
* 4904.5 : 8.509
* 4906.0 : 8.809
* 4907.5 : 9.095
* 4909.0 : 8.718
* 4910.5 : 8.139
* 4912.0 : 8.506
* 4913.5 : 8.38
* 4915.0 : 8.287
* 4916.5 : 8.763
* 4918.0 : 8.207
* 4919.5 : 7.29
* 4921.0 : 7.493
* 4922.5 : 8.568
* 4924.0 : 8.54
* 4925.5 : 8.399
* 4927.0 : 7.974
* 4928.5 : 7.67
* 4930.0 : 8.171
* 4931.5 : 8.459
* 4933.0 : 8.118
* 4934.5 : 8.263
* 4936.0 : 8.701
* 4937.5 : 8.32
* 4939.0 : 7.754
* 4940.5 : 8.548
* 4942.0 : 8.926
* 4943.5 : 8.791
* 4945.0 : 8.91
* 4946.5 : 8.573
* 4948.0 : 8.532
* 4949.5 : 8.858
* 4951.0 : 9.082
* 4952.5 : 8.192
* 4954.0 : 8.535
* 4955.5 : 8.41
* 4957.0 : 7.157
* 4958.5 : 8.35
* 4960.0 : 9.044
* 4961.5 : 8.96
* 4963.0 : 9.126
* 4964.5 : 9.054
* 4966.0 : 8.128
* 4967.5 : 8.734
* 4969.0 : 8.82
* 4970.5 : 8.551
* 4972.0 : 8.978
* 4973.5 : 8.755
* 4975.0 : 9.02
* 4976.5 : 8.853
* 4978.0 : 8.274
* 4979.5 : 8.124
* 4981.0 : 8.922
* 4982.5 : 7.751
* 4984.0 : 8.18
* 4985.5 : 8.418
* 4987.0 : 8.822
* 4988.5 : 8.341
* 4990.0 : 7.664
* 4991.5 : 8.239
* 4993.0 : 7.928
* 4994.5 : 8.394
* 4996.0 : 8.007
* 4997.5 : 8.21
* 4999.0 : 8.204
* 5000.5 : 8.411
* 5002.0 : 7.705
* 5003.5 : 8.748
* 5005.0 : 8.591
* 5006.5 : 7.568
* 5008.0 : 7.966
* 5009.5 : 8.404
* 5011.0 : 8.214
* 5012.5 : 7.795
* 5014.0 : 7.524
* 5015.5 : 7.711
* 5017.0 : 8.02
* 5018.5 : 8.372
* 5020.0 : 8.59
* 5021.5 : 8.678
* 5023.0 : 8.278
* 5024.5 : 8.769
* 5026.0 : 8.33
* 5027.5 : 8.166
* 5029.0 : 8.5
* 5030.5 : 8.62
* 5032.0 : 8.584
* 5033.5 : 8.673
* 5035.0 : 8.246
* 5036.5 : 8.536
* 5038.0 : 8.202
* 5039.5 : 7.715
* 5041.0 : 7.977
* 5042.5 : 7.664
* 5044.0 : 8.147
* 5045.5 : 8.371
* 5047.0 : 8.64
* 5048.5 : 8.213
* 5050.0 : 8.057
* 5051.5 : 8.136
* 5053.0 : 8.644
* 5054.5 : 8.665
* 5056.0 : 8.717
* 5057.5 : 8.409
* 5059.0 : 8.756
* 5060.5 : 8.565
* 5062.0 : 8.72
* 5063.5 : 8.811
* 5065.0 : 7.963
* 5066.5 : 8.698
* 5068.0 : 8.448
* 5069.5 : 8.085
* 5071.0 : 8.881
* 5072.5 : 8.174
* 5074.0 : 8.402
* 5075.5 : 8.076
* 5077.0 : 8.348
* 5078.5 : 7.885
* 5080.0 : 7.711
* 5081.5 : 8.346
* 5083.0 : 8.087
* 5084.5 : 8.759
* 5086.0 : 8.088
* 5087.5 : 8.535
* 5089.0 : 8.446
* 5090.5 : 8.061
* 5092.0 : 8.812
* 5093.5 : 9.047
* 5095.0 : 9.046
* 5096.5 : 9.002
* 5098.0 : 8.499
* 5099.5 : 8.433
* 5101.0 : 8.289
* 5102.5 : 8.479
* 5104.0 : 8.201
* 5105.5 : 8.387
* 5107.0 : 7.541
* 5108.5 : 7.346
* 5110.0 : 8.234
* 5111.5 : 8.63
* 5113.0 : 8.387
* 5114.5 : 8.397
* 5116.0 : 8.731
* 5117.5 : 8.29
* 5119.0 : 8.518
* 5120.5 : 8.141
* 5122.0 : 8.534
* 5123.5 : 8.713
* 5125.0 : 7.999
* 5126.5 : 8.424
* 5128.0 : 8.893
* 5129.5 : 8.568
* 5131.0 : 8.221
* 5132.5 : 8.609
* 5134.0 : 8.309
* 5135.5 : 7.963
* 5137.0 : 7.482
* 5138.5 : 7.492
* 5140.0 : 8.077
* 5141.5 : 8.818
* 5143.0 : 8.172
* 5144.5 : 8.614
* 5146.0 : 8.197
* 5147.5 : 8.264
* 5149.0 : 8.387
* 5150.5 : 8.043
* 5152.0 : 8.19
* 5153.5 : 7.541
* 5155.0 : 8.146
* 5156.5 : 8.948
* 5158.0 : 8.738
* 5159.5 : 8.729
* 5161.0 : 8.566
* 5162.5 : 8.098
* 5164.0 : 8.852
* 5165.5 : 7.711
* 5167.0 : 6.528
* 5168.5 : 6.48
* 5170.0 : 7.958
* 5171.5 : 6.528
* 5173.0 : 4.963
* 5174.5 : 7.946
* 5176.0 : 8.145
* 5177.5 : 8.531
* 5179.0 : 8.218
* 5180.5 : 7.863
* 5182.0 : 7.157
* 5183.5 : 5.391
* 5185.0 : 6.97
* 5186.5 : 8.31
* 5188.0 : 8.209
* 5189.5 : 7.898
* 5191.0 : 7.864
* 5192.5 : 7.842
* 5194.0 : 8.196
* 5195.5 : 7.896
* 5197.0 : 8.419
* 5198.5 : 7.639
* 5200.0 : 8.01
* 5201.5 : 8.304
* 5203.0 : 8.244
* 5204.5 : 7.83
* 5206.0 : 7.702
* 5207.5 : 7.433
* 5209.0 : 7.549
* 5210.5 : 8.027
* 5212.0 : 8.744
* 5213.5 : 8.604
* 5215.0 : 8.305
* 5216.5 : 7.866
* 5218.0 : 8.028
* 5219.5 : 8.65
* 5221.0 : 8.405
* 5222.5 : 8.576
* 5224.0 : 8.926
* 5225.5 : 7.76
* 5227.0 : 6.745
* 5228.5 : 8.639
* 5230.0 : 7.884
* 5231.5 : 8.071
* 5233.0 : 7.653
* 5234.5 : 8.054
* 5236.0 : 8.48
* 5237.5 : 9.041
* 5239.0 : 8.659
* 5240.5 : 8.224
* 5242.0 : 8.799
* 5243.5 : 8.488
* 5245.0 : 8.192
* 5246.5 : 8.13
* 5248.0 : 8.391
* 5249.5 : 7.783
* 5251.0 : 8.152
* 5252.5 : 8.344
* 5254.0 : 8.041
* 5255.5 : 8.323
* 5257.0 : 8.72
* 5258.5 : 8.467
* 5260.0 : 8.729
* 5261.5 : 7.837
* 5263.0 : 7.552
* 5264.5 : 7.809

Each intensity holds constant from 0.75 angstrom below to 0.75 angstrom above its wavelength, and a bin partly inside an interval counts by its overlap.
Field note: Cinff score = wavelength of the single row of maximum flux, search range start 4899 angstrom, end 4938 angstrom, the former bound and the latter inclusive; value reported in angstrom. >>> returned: 4907.5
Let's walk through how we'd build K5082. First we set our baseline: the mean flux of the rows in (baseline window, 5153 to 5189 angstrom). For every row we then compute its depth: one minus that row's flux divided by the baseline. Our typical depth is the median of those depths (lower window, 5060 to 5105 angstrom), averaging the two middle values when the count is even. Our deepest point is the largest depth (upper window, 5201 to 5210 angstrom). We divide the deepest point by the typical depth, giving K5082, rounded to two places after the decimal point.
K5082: -0.34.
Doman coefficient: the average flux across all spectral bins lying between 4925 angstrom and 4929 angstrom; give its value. 8.0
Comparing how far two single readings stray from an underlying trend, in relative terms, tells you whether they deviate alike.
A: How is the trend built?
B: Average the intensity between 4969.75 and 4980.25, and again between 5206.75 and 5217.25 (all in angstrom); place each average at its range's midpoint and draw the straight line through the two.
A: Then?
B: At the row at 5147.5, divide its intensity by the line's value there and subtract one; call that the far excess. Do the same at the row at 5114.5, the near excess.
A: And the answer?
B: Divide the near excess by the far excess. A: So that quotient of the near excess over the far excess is 2.6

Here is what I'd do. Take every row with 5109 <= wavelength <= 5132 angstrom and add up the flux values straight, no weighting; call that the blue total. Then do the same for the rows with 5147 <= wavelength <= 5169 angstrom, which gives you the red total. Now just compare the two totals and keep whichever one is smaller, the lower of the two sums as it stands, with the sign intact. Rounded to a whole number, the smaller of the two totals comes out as 121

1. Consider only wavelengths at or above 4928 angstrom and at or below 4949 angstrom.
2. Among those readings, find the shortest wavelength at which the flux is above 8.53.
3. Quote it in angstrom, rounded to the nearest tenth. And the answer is 4936.0 angstrom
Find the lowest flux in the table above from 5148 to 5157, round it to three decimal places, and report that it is 7.541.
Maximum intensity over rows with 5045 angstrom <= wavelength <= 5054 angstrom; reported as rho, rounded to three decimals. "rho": 8.644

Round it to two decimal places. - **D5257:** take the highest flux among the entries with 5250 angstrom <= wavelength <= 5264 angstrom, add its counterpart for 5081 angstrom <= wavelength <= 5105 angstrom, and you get 17.78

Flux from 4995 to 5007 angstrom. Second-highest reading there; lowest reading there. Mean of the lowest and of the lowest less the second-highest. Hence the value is 3.27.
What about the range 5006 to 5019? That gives 3.34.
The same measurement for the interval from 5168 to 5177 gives 0.98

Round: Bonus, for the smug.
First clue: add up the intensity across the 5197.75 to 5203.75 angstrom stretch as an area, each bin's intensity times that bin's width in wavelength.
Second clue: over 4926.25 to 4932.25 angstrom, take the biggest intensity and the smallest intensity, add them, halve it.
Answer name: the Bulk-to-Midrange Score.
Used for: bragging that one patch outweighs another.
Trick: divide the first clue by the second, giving 5.99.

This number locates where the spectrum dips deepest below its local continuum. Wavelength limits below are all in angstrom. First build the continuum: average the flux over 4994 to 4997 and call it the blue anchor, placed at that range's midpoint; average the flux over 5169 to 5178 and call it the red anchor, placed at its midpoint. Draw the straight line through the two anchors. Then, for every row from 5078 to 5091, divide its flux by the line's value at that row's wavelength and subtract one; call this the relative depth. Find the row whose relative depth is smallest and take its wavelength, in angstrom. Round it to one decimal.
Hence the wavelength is 5080.0 angstrom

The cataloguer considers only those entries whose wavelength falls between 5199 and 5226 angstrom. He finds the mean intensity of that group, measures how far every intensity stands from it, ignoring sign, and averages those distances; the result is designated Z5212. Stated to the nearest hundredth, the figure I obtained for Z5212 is 0.36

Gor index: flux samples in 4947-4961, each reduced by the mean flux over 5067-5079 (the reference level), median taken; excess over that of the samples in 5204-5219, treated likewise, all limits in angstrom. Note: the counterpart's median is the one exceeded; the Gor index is 0.6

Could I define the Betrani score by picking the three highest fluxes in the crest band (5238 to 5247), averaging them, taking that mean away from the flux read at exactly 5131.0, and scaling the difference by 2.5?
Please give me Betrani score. -1.1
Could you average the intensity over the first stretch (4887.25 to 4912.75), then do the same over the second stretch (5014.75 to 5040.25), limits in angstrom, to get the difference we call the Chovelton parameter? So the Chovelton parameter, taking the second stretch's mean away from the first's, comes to 0.0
